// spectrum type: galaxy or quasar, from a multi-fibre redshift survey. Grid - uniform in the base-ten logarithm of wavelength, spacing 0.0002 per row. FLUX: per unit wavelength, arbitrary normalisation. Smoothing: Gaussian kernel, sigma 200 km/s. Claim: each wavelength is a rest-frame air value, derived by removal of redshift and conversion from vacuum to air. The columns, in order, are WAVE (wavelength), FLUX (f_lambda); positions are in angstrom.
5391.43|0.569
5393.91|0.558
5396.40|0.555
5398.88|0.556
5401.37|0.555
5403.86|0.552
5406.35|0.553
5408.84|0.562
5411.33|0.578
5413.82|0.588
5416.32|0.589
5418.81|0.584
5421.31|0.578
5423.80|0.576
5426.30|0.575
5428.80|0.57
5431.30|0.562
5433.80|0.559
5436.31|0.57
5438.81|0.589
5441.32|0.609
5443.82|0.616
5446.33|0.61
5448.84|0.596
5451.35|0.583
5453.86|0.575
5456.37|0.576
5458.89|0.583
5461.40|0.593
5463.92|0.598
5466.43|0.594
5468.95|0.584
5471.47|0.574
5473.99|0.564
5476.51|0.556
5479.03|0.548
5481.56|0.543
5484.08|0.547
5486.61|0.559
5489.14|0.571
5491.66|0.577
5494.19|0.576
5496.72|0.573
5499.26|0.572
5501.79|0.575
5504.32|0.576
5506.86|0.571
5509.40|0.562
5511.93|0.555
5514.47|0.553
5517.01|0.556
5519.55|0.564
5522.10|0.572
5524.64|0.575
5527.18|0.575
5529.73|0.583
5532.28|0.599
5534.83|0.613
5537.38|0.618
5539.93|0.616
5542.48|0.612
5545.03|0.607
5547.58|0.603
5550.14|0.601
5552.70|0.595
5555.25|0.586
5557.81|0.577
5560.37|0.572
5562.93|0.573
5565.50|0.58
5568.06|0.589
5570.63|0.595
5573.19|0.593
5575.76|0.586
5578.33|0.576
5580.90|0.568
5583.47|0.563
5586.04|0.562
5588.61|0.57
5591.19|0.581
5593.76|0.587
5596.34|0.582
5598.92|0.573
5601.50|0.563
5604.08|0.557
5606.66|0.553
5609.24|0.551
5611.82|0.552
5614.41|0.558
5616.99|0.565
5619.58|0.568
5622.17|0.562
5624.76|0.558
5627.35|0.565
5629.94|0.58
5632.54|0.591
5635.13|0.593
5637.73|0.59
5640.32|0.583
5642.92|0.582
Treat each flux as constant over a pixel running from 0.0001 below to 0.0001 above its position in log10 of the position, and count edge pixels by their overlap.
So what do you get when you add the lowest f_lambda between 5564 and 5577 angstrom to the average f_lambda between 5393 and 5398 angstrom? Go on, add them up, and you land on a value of 1.136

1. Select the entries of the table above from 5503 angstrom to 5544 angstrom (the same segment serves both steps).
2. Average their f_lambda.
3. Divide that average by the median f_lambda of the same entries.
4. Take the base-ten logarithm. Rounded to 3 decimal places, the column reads 0.005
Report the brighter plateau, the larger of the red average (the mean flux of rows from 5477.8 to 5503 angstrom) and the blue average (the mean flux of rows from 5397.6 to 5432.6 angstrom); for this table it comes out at 0.570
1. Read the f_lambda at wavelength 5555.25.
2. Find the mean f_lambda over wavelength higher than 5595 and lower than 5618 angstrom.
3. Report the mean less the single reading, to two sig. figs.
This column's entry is -0.024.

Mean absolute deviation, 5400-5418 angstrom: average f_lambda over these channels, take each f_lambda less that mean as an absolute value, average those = 0.014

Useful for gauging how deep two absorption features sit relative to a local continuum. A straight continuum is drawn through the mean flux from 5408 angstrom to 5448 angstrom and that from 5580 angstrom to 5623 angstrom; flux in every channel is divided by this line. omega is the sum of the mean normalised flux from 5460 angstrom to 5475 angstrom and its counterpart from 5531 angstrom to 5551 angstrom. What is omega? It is 2.08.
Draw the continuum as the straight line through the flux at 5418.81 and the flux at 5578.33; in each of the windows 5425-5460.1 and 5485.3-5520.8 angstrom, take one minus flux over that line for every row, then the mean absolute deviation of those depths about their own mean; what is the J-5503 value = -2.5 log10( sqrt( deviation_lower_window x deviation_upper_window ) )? 4.37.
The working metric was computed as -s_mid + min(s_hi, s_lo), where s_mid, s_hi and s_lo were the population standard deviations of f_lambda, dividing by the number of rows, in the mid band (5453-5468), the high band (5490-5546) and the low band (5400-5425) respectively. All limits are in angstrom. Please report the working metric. 0.005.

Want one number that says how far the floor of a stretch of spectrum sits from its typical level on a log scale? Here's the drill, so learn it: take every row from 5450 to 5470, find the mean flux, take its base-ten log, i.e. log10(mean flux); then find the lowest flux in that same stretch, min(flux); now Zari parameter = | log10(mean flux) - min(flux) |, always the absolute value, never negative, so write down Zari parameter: 0.807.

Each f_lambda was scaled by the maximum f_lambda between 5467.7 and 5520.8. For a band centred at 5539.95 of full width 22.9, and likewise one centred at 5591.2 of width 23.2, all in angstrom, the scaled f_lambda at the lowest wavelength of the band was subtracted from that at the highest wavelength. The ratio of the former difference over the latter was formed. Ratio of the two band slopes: -3.6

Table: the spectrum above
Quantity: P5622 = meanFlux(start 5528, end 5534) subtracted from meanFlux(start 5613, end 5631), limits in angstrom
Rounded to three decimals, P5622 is -0.026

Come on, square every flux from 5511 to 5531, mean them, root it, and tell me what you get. 0.567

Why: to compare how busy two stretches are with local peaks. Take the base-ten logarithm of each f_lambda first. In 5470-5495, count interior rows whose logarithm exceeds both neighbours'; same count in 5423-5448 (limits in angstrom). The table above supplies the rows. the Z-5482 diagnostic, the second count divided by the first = 1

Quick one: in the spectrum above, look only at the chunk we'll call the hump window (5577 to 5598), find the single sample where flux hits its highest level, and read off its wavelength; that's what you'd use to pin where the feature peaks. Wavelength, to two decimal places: 5593.76 angstrom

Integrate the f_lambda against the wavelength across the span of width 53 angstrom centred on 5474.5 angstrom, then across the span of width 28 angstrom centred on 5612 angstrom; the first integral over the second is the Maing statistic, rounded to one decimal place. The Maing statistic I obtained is 1.9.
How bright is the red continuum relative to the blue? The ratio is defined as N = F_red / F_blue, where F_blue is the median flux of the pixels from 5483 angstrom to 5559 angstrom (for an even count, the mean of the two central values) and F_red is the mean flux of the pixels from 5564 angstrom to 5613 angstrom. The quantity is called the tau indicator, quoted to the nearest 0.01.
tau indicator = 1.00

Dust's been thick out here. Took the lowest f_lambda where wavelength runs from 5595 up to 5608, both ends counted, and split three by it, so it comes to 5.42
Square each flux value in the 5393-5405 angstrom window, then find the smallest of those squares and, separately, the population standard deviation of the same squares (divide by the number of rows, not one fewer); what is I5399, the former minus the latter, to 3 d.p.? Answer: 0.303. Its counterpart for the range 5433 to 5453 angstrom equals 0.290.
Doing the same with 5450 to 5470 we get 0.321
